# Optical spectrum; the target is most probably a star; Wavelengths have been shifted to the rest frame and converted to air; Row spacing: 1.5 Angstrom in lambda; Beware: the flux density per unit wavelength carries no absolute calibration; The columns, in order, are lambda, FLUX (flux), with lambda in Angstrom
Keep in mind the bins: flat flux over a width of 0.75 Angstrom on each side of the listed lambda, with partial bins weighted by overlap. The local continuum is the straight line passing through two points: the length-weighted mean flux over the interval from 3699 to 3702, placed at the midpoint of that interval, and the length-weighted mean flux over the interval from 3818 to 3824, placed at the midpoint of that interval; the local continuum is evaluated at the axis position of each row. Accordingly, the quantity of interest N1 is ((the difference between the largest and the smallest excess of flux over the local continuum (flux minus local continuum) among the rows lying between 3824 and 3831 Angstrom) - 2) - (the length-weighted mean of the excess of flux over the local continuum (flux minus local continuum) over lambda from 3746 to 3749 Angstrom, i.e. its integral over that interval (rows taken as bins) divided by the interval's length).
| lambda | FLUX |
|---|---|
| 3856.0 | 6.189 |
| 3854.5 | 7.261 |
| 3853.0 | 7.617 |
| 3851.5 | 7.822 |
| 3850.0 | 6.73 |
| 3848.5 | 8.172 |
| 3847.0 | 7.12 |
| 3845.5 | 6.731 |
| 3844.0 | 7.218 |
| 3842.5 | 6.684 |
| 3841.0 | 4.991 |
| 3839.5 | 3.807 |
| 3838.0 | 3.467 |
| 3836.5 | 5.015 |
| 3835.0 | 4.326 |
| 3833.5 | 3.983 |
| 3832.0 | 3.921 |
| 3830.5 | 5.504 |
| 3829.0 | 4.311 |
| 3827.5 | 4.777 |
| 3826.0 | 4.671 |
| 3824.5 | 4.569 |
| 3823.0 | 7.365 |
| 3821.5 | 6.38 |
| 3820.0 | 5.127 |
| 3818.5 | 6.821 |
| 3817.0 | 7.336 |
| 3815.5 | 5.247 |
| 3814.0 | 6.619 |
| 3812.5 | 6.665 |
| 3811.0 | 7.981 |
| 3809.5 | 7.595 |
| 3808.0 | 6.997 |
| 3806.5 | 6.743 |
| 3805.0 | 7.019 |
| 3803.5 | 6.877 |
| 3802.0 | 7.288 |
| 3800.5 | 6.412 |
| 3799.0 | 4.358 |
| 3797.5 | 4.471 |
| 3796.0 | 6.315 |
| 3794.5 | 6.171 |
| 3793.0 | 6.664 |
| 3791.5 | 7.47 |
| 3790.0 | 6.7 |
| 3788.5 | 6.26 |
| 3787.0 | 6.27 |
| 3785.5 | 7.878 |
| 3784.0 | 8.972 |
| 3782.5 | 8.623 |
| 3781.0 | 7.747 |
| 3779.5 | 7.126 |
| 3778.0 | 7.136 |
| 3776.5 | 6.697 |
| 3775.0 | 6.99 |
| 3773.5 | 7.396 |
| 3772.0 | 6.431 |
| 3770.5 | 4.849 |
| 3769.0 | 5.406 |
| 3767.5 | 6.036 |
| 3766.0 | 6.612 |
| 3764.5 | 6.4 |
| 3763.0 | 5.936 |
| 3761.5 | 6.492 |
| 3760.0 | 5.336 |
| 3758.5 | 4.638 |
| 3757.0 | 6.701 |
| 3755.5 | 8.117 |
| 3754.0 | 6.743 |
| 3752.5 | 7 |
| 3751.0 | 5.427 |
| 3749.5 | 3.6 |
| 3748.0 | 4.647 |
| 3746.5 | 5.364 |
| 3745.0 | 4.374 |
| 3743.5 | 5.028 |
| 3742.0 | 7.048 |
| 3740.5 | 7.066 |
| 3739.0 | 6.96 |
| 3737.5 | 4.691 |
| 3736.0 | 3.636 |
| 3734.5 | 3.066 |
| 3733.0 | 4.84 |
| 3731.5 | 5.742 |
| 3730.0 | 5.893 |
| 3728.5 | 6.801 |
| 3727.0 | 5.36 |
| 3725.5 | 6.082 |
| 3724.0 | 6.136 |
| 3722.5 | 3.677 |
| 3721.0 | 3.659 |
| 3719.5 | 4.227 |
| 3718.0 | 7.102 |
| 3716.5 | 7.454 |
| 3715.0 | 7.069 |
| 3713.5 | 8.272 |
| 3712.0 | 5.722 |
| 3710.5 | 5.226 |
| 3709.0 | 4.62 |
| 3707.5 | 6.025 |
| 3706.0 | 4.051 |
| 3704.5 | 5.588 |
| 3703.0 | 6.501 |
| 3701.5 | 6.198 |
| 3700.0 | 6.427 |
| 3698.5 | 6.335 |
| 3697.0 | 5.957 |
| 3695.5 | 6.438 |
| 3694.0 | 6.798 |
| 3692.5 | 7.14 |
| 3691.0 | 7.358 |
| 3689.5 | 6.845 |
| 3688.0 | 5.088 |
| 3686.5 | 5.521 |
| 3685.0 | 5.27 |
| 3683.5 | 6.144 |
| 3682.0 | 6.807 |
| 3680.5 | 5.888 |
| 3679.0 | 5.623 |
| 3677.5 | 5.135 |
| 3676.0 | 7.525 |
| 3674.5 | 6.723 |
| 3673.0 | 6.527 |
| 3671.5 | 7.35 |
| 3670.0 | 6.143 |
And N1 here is 0.7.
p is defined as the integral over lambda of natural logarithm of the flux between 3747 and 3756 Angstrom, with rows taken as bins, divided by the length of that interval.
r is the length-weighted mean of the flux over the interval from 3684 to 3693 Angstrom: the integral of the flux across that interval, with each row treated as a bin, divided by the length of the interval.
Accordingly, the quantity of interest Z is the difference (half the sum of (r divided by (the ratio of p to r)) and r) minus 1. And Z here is 13.1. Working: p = 1.73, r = 6.18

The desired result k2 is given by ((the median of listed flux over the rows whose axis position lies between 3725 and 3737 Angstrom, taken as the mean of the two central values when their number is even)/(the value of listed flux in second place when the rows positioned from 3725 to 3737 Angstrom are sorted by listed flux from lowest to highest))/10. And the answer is 0.153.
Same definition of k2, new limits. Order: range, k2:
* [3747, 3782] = 0.140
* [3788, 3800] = 0.141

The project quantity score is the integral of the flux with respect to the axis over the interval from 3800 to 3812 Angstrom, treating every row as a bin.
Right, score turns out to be 85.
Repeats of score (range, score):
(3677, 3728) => 303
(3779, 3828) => 323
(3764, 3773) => 54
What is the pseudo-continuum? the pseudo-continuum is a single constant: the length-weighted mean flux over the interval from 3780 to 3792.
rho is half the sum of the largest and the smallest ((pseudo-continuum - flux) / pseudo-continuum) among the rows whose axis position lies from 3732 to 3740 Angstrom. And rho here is 0.33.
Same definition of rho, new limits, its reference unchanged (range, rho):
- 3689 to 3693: 0.05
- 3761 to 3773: 0.23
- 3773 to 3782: 0.03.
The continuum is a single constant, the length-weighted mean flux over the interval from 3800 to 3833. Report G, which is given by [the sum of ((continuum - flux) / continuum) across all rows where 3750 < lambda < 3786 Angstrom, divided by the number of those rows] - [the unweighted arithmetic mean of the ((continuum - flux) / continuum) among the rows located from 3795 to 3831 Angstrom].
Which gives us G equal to -0.09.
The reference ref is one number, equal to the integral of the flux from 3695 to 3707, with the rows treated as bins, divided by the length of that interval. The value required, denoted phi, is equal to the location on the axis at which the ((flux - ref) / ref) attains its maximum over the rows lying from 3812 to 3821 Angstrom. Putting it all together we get 3817.0 Angstrom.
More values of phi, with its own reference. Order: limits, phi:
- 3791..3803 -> 3791.5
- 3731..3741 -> 3740.5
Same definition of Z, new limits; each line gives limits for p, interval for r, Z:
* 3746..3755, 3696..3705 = 13.5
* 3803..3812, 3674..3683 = 12.1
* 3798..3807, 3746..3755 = 10.1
